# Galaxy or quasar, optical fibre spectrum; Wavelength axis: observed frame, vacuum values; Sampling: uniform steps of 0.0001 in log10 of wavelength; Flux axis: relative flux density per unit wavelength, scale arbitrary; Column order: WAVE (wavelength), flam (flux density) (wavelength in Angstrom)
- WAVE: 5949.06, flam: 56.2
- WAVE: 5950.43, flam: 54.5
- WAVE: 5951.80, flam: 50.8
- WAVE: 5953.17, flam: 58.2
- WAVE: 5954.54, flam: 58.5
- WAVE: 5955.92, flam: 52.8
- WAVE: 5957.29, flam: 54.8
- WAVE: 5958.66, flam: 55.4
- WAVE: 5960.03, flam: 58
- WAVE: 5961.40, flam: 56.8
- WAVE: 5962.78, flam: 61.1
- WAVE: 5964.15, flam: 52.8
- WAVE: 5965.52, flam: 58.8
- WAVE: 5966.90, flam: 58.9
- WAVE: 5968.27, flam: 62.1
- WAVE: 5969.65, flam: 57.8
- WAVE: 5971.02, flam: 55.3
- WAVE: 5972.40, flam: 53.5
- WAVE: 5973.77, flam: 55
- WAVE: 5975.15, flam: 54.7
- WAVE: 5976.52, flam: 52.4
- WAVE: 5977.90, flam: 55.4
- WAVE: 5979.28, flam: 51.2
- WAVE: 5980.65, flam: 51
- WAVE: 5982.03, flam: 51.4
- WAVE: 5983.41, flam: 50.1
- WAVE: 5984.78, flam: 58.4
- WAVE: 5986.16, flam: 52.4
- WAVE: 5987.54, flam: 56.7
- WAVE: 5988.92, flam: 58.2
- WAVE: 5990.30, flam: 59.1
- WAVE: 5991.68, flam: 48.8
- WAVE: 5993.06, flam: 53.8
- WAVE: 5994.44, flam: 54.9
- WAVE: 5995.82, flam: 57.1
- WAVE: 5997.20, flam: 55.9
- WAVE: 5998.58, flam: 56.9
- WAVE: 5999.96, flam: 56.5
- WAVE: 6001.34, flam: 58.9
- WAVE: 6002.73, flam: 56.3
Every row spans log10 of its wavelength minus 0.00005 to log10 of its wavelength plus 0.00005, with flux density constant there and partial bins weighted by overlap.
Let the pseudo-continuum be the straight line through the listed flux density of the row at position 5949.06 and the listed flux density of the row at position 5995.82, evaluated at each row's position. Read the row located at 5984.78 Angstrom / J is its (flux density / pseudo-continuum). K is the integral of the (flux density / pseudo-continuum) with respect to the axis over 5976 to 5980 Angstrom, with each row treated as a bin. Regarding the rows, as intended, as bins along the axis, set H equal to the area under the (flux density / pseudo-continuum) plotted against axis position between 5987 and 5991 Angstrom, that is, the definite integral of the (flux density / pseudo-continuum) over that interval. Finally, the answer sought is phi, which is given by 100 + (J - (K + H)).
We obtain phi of 93.2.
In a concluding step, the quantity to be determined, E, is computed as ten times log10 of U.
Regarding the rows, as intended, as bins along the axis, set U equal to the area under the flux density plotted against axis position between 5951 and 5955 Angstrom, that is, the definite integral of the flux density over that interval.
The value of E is 23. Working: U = 223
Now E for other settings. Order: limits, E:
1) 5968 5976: 27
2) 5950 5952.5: 21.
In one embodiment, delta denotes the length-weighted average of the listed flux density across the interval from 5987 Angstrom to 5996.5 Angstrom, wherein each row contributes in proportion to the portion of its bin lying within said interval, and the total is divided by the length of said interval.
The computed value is 55.5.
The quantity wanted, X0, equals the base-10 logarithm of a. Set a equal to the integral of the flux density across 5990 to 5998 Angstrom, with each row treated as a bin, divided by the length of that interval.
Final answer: 1.74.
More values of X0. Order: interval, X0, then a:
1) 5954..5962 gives 1.75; 56.0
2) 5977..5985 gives 1.72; 52.6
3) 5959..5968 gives 1.76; 57.9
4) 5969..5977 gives 1.74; 54.9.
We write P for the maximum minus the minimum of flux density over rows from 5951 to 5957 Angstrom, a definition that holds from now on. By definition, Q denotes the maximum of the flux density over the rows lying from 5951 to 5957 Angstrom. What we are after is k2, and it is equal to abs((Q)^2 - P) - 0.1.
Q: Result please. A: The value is 3414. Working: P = 7.7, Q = 58.5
